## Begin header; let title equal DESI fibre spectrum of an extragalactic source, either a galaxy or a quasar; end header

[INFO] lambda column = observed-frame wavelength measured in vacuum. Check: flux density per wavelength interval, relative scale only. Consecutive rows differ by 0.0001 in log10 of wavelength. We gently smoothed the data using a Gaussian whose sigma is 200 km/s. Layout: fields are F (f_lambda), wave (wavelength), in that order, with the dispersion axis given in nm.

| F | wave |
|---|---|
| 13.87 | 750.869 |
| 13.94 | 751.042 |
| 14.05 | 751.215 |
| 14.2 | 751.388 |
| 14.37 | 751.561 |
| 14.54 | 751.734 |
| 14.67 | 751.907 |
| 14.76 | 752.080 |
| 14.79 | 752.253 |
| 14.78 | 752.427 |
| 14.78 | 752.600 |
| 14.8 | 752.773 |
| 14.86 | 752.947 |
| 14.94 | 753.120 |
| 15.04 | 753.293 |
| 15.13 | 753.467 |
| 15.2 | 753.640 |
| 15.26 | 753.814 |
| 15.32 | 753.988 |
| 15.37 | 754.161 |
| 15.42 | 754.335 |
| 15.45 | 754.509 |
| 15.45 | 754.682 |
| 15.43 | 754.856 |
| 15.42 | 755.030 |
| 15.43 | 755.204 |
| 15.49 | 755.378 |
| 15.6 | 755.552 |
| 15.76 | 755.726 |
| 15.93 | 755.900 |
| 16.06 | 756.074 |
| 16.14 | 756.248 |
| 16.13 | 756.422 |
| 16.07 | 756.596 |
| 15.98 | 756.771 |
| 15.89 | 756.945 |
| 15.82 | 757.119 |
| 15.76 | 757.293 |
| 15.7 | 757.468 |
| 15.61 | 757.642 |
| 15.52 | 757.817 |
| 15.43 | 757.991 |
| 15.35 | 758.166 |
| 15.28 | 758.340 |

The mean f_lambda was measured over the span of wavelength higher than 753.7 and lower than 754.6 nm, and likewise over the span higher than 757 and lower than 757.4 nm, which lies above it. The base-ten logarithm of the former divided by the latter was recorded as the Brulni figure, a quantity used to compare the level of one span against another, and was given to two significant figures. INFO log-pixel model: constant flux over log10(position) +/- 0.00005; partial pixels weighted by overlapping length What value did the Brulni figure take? -0.012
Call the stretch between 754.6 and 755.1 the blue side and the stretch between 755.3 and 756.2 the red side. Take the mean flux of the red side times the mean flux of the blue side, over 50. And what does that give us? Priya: 4.87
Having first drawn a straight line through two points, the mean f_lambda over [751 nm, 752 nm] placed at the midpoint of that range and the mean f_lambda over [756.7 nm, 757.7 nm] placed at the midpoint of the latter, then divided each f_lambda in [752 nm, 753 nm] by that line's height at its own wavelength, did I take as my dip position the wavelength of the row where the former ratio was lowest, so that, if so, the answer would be 752.773 nm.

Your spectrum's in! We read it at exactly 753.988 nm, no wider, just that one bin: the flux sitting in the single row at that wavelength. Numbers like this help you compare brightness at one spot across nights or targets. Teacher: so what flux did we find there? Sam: 15.32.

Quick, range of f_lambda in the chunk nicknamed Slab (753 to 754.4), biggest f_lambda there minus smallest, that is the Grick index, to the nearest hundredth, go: 0.48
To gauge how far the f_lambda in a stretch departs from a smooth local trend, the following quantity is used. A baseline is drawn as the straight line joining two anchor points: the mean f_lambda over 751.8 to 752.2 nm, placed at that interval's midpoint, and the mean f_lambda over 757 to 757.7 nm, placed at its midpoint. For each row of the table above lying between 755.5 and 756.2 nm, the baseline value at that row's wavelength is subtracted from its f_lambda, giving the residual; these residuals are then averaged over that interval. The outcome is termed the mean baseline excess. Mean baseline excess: 0.41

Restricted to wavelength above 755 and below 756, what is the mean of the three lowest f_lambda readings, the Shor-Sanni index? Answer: 15.4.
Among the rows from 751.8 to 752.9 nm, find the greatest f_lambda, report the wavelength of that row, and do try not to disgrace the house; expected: 752.773 nm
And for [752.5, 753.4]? 753.293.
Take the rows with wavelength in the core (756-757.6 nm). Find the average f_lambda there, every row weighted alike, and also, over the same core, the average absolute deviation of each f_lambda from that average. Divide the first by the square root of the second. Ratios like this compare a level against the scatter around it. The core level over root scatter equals 42.6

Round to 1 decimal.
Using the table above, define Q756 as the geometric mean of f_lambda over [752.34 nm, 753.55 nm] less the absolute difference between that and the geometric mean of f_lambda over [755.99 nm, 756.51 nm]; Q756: 13.7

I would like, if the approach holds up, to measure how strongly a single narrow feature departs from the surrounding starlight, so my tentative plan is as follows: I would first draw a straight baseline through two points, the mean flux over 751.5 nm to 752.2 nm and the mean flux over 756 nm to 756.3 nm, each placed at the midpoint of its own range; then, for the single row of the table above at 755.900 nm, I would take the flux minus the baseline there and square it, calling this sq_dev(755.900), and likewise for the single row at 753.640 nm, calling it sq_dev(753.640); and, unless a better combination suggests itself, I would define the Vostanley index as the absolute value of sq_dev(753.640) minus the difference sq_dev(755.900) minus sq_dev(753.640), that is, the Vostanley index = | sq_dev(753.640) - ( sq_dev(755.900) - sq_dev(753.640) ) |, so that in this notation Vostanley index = 0.01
